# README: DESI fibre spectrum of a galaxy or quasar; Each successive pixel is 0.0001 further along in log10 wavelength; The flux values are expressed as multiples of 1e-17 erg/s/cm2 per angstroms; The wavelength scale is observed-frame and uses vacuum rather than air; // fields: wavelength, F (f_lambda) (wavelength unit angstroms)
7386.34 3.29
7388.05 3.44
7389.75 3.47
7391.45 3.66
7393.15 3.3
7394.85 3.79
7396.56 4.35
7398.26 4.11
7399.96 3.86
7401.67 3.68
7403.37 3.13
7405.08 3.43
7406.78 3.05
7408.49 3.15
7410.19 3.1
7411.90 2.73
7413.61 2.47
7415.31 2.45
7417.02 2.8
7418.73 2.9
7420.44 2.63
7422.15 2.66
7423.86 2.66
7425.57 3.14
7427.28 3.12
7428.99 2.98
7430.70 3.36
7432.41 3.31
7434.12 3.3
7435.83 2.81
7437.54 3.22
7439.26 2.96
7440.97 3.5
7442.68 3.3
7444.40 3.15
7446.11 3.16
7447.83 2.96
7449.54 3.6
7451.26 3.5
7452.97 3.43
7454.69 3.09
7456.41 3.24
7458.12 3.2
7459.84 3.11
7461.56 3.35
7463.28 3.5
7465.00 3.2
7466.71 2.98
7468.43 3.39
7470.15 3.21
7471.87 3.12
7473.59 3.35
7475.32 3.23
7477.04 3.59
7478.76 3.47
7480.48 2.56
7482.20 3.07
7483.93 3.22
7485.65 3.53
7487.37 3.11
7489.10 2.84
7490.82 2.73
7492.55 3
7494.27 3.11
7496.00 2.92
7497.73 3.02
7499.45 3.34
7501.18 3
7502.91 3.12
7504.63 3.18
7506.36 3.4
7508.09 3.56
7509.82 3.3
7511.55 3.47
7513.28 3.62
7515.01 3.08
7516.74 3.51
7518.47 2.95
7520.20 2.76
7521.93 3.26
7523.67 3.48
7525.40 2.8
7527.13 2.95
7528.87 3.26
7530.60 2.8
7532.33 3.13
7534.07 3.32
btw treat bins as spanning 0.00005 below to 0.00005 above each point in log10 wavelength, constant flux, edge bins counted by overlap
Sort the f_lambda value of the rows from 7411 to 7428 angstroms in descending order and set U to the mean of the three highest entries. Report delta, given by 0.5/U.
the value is 0.164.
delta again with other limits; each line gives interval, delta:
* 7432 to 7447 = 0.148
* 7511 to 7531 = 0.141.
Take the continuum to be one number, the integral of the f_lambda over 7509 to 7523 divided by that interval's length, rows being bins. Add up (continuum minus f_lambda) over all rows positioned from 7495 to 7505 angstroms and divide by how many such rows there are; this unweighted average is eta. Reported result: 0.15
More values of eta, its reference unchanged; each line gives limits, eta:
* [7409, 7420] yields 0.50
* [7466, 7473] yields 0.07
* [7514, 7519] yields 0.07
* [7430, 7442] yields 0.04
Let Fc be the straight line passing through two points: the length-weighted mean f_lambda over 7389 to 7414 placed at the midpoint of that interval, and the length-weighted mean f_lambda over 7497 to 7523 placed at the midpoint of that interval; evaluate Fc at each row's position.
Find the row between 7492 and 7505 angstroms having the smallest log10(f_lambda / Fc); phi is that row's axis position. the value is 7496.00 angstroms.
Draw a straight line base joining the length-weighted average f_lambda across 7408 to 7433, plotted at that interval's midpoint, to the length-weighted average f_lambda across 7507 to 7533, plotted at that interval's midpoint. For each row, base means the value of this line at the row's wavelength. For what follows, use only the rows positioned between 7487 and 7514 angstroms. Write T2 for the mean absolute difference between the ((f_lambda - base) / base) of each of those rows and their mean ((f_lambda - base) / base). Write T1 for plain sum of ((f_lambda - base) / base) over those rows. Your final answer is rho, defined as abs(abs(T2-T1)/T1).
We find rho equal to 0.63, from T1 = 0.2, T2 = 0.061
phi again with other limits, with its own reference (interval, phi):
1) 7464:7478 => 7466.71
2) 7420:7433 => 7420.44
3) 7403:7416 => 7415.31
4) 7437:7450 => 7439.26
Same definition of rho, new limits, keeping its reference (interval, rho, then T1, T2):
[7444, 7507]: 0.96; 1.6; 0.066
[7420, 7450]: 0.93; 1.0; 0.074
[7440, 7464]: 0.96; 1.4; 0.055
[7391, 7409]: 0.96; 3.0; 0.126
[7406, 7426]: 1.29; -0.3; 0.076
